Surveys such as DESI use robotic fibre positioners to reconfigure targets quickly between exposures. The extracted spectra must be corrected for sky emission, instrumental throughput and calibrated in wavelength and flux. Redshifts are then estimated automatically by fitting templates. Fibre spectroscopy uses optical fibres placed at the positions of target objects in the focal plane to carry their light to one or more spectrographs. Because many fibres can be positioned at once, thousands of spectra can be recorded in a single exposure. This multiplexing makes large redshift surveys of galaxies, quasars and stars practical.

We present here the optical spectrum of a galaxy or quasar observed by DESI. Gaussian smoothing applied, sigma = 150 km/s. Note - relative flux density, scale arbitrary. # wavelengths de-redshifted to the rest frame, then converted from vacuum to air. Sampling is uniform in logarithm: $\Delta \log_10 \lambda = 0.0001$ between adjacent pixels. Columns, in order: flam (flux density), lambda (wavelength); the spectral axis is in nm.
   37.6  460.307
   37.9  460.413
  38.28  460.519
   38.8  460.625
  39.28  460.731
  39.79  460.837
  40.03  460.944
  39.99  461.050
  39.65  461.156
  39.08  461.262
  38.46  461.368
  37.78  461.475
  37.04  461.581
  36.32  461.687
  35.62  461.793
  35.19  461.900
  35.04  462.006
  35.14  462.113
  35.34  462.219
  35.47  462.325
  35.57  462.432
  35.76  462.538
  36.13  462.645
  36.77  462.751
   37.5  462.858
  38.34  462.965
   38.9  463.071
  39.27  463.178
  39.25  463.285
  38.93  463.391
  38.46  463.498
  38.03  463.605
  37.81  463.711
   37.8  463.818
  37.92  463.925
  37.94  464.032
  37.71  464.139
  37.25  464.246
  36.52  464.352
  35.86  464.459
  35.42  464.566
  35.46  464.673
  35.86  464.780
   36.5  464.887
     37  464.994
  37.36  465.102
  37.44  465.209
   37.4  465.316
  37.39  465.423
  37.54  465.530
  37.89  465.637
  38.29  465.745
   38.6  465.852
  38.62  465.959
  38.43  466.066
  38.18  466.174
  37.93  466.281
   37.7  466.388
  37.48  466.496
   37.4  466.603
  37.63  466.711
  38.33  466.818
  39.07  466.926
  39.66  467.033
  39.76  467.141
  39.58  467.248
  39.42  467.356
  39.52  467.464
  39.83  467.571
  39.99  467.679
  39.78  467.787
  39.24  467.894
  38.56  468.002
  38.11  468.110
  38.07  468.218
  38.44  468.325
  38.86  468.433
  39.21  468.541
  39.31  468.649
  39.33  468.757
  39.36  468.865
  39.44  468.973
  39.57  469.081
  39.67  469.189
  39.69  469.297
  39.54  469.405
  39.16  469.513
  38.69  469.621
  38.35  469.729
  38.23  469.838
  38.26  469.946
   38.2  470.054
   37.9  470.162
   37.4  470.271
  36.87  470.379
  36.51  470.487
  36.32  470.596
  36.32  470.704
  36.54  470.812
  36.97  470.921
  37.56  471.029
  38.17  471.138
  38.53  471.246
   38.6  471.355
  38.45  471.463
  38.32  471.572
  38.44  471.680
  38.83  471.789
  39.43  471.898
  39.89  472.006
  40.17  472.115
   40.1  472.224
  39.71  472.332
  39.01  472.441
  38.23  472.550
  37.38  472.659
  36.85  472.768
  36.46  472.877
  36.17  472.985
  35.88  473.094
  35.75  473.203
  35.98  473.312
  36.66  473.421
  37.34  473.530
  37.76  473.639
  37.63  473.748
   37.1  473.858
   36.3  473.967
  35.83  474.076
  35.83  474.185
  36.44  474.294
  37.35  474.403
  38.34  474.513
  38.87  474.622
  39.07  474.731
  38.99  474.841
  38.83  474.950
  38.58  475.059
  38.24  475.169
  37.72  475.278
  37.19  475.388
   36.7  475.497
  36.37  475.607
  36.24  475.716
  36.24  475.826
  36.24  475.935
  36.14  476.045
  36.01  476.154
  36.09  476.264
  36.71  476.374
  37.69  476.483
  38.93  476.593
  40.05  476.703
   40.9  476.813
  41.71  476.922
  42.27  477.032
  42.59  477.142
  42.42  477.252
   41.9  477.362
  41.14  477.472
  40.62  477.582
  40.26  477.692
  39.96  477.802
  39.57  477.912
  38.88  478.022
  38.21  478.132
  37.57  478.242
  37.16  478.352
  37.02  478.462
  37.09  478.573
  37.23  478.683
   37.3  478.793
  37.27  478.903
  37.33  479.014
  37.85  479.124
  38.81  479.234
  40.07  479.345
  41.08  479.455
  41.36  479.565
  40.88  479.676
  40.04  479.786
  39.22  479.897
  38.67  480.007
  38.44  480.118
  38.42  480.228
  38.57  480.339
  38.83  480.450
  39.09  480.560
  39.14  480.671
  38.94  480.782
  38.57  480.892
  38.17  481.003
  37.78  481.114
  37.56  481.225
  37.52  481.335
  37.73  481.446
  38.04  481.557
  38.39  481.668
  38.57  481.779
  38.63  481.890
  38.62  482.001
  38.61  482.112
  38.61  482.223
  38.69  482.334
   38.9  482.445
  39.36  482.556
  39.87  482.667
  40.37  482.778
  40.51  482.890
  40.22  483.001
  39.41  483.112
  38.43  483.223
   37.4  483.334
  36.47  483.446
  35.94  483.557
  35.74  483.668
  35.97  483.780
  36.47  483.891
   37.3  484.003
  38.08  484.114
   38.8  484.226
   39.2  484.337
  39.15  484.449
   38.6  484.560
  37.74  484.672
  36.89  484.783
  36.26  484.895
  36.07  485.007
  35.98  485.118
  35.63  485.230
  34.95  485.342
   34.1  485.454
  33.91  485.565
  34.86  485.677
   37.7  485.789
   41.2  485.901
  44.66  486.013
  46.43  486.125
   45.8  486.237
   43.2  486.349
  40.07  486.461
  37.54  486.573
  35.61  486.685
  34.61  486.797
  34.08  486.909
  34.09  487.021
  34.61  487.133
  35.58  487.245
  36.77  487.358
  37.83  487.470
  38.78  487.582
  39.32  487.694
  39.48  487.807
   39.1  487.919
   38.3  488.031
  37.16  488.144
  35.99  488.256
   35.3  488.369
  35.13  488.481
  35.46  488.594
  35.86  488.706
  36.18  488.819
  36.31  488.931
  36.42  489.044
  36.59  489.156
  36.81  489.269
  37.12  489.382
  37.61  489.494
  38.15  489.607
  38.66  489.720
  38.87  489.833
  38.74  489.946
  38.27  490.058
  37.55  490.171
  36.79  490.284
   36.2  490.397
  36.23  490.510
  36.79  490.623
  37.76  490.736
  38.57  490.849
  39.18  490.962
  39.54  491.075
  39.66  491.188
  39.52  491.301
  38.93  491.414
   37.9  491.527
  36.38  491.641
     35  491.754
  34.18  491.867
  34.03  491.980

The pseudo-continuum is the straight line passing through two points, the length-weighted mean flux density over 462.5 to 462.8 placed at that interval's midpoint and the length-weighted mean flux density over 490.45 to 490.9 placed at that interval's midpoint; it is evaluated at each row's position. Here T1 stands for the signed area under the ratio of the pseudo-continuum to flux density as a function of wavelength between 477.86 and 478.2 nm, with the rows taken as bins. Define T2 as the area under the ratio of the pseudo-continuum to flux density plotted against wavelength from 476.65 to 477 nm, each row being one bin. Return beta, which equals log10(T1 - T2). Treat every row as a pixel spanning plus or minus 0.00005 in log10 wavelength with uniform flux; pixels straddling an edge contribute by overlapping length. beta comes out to -2.1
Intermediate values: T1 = 0.323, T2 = 0.31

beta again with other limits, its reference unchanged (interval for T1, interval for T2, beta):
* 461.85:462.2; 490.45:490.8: -2.1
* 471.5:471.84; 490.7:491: -1.5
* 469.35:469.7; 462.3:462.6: -1.6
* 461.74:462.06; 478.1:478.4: -1.5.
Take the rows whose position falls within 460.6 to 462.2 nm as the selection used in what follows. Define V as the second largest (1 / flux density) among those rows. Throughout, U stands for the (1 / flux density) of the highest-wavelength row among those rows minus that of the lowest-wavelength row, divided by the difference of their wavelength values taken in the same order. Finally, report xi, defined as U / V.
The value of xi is 0.063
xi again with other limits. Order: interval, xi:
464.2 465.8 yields -0.017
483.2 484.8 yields 0.025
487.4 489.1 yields 0.023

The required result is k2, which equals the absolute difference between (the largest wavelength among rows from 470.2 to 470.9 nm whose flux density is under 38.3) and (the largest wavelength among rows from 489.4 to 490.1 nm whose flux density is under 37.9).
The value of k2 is 18.68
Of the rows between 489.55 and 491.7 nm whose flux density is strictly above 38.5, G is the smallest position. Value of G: 489.720 nm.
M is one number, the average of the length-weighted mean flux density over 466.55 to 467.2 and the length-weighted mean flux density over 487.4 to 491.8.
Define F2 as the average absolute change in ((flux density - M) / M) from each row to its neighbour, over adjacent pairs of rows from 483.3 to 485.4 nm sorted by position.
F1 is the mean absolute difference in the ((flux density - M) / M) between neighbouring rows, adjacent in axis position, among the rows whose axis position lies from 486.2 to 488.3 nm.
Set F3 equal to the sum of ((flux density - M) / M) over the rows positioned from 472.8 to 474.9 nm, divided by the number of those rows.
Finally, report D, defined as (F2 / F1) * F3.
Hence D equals -0.01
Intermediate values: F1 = 0.0301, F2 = 0.0137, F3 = -0.028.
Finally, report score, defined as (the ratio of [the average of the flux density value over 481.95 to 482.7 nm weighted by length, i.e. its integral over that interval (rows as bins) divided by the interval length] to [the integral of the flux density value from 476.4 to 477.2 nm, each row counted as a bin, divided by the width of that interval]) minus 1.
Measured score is -0.04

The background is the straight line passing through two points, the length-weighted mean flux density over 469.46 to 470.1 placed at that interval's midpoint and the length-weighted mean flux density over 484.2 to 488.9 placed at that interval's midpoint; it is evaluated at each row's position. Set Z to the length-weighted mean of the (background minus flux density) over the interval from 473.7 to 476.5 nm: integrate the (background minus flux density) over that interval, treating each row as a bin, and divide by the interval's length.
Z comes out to 1.0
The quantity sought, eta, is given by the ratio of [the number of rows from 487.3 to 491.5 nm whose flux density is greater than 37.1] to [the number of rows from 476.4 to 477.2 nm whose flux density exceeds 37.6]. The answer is 3.1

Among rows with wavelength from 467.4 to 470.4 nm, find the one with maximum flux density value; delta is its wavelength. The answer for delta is 467.679 nm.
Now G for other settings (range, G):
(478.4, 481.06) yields 479.234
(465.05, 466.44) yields 465.852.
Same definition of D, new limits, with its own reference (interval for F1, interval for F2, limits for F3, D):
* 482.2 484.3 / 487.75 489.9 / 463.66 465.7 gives -0.02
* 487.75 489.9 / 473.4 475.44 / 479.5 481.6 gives 0.02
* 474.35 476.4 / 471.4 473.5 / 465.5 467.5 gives 0.01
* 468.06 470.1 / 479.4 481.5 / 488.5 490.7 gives -0.05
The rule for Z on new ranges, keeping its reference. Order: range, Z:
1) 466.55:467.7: -0.5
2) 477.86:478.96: 0.3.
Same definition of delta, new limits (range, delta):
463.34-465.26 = 463.391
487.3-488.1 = 487.807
